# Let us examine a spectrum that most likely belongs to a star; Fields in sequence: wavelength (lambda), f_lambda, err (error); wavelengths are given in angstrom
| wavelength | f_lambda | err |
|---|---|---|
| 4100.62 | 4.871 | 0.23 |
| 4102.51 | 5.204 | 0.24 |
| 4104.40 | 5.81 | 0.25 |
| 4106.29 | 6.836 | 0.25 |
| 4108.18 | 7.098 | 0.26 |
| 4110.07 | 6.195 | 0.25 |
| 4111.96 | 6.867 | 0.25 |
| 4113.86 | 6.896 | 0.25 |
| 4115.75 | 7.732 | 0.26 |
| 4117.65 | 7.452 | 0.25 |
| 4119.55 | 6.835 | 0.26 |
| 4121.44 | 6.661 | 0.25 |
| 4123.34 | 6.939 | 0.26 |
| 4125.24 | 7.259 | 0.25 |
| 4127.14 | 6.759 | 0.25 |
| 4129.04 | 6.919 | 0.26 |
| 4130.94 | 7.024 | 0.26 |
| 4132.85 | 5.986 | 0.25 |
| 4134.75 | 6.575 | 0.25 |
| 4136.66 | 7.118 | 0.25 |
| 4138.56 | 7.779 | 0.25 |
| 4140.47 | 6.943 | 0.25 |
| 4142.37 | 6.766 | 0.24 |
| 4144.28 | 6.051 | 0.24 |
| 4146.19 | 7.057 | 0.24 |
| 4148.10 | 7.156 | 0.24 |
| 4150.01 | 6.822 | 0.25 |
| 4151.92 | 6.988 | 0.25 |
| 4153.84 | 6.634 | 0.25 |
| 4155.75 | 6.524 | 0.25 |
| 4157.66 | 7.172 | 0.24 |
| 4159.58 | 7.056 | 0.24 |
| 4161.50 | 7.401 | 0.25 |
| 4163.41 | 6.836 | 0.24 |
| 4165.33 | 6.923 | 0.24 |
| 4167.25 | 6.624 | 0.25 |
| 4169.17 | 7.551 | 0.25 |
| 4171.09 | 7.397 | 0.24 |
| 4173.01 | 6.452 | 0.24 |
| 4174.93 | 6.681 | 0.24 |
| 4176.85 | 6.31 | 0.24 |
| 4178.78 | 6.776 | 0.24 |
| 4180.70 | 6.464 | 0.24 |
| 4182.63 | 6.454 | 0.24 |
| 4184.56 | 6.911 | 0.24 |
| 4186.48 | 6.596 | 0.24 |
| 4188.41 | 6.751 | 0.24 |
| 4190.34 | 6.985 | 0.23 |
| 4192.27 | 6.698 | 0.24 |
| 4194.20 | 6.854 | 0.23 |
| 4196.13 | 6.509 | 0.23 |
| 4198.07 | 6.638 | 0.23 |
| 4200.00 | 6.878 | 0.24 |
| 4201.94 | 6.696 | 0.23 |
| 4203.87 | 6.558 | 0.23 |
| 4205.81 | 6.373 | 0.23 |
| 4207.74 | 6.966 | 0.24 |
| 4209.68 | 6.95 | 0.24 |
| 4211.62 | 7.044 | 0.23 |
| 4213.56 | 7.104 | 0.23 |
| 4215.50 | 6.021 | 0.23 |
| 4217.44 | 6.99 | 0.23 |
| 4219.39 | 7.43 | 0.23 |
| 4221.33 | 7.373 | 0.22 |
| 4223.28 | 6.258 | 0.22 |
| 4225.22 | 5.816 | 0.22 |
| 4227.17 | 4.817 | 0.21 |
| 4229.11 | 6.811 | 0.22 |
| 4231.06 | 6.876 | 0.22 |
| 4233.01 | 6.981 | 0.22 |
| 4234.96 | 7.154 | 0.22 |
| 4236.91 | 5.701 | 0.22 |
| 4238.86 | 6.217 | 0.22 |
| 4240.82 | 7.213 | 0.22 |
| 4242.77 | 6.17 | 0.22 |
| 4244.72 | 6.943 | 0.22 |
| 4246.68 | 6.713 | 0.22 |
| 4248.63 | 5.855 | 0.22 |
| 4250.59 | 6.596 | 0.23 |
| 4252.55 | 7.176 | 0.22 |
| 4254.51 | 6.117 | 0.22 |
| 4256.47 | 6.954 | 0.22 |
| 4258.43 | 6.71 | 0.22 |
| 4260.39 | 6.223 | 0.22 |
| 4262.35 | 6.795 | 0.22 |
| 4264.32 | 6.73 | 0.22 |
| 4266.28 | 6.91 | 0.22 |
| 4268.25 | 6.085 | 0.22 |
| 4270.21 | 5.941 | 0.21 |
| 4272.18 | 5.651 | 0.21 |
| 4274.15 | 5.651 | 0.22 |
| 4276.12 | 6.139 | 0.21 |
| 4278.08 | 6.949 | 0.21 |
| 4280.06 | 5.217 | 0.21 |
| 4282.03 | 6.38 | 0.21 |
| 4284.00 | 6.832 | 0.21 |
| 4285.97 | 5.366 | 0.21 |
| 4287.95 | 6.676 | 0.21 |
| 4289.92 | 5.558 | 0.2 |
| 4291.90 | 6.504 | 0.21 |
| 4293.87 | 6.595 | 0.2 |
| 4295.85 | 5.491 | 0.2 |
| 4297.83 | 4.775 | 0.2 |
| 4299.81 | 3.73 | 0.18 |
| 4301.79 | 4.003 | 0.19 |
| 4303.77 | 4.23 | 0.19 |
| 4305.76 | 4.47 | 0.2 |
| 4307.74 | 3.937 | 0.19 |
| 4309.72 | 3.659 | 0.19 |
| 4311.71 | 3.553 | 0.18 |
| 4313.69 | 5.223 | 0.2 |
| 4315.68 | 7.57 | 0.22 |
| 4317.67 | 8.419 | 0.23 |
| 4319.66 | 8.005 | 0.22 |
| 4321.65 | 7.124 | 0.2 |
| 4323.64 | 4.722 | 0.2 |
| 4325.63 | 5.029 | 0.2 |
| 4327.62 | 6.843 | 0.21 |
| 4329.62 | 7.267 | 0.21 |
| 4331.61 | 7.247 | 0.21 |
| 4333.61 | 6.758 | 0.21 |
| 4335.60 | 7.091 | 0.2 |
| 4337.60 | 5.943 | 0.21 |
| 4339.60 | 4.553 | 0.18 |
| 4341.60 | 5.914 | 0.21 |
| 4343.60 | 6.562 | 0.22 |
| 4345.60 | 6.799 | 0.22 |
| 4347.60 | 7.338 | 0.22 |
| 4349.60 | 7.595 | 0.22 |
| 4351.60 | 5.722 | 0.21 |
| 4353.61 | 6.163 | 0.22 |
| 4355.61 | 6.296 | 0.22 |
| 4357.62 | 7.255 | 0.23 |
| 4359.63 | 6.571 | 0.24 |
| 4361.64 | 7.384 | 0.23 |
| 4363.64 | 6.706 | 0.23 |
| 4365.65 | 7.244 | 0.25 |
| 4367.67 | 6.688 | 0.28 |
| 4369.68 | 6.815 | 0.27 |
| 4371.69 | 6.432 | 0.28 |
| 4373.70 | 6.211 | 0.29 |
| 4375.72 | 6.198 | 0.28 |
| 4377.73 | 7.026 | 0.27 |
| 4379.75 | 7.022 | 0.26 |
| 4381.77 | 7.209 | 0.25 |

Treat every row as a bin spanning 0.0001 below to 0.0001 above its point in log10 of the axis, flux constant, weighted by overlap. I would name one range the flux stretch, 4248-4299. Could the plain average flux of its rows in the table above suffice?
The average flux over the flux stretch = 6.2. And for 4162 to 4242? 6.7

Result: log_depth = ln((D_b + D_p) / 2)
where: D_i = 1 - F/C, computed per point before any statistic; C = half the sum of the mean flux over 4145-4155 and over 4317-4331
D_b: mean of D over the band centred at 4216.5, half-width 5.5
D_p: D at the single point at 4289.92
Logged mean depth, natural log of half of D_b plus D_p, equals -2.5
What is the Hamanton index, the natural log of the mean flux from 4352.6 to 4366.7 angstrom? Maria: 1.92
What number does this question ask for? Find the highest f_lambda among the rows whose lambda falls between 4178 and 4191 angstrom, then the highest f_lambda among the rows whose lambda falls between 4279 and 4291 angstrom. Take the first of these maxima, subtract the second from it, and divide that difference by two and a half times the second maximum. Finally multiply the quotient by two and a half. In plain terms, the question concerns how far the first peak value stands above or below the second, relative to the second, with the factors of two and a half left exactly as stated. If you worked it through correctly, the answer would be 0.02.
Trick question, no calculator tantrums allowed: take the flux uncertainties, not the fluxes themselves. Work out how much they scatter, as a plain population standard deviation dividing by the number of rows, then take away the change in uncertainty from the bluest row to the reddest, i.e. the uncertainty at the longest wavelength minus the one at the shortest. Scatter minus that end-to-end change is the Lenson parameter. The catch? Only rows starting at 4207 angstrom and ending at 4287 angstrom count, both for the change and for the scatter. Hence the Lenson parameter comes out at 0.037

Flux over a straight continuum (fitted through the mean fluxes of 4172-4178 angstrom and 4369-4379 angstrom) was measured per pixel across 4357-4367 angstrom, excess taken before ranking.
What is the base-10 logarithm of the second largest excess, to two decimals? -0.14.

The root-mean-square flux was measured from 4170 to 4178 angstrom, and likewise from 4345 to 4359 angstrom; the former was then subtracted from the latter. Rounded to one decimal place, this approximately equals 0.0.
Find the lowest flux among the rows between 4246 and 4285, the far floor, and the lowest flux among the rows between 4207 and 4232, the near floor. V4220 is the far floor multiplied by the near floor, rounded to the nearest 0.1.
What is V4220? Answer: 25.1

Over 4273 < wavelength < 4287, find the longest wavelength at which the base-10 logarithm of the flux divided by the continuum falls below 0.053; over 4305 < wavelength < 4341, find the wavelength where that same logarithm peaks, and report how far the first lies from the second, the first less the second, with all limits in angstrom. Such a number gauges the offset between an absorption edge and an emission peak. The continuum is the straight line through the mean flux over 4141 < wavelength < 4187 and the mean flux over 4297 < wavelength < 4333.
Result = -31.7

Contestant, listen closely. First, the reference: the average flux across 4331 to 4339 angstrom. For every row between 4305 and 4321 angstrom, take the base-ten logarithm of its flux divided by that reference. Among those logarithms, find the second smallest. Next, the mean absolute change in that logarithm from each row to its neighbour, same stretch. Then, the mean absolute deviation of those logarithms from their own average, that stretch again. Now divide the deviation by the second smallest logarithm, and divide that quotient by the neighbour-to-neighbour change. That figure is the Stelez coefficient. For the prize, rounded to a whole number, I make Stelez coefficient -7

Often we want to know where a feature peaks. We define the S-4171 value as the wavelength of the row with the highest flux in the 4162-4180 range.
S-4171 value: 4169.17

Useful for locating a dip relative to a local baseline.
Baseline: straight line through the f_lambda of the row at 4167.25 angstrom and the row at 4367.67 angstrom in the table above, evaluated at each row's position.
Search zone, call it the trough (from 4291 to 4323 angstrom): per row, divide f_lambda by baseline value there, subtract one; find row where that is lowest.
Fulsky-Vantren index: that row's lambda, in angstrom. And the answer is 4311.71 angstrom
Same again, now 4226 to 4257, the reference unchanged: 4227.17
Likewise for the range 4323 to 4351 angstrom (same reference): 4339.60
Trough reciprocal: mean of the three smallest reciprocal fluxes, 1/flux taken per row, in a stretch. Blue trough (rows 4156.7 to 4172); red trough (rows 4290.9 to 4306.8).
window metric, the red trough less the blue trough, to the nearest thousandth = 0.028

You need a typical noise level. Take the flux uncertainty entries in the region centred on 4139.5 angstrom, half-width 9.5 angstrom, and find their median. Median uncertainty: 0.25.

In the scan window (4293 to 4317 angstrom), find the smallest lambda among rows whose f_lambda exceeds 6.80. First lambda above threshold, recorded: 4315.68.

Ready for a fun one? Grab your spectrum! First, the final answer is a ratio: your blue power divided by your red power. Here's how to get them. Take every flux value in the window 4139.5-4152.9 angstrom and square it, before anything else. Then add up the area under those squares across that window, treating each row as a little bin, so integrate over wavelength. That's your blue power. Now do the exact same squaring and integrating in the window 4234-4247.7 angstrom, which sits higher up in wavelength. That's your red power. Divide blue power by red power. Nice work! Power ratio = 1.05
